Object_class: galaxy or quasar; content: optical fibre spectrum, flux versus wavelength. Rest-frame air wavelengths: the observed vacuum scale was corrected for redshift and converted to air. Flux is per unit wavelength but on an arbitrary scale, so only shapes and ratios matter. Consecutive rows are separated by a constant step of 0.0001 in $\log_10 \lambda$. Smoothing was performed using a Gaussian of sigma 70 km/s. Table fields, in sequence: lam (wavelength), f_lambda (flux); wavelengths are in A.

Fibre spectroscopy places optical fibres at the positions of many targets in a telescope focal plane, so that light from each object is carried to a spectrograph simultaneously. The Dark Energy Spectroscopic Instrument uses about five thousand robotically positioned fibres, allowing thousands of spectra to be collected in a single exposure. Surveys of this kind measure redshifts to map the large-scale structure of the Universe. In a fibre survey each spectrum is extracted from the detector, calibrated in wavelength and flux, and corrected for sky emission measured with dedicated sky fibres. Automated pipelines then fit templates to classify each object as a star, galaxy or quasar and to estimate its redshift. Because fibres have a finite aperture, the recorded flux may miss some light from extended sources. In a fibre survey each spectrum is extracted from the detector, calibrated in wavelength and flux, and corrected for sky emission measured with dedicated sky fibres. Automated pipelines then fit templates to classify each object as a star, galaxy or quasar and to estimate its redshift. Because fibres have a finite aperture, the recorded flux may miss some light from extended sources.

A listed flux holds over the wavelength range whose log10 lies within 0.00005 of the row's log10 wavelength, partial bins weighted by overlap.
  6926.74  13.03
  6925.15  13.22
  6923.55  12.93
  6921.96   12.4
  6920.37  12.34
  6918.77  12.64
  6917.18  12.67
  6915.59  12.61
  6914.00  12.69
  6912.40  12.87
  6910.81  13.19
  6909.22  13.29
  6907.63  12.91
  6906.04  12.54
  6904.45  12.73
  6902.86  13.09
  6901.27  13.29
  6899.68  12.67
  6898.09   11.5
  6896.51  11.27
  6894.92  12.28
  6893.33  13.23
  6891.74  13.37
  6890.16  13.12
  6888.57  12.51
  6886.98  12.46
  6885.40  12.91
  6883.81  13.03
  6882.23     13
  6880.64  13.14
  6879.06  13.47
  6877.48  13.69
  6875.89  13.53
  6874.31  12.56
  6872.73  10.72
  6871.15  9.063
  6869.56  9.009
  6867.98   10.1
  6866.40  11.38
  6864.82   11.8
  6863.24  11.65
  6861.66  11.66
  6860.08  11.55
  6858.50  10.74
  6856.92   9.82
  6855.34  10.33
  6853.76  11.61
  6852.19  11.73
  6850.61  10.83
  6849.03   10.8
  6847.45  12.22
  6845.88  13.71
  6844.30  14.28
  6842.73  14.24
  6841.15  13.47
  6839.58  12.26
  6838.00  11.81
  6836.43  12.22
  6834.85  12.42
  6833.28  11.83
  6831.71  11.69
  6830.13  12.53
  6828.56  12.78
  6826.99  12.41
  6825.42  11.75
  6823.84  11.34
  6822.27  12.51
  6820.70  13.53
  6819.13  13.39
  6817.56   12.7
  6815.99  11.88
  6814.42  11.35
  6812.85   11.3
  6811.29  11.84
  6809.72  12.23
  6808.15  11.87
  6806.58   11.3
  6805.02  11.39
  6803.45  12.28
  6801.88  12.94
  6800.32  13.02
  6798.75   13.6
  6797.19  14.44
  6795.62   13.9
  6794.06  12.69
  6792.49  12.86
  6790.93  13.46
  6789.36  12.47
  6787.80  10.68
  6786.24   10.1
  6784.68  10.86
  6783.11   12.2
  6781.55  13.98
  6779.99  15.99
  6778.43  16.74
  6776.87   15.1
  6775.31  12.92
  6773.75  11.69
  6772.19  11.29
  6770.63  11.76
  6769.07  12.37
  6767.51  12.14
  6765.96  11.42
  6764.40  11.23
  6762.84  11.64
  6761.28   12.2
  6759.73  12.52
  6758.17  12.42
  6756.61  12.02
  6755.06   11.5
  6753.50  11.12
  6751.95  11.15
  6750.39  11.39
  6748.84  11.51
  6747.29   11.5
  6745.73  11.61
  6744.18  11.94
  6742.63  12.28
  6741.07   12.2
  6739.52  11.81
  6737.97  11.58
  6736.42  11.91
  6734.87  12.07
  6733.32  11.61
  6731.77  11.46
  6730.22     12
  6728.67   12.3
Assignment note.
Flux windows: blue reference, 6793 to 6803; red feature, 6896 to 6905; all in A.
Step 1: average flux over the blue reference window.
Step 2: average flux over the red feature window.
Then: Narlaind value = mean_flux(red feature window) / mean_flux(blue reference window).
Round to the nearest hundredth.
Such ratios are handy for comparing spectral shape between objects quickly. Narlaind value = 0.93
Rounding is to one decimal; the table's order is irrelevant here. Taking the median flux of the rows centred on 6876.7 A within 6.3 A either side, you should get 13.1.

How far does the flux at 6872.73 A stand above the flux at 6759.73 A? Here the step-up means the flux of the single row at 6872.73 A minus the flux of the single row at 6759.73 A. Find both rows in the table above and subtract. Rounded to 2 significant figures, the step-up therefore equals -1.8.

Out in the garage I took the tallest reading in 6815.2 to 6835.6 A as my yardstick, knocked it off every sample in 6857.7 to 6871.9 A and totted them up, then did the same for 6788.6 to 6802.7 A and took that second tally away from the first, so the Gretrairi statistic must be -22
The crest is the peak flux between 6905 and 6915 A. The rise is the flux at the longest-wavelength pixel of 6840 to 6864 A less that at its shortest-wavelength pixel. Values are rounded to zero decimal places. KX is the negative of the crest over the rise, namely 7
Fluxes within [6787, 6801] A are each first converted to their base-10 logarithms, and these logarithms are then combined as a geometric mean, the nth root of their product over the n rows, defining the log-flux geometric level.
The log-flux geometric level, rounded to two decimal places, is 1.11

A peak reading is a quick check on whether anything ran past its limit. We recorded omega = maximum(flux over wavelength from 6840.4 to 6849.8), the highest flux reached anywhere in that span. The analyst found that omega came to 14.28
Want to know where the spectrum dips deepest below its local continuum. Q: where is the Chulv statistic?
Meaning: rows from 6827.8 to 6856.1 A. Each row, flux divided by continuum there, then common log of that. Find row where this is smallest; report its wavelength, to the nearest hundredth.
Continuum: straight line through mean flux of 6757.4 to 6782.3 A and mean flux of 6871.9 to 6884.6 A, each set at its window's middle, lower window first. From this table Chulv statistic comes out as 6855.34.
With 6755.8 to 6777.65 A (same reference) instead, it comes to 6764.40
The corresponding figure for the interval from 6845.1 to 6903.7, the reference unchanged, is 6869.56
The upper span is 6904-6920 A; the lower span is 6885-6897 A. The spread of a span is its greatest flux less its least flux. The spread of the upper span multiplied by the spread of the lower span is 2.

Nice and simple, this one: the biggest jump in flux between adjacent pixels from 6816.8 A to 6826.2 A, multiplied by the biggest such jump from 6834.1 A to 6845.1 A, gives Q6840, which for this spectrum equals 1.4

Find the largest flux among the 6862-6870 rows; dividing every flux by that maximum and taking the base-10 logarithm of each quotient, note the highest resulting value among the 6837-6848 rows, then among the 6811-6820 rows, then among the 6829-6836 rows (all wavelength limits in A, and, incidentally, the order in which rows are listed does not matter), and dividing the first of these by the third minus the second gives -2.9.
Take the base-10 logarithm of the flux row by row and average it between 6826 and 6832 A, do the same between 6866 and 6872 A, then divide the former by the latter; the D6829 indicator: 1.10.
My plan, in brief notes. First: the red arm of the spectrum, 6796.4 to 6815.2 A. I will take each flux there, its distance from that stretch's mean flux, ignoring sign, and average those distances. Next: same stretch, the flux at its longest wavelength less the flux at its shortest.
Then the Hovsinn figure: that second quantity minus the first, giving -3.9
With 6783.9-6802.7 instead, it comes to 1.0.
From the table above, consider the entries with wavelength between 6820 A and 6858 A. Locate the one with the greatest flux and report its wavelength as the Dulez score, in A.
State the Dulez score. 6844.30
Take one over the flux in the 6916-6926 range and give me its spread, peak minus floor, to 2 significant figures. 0.0054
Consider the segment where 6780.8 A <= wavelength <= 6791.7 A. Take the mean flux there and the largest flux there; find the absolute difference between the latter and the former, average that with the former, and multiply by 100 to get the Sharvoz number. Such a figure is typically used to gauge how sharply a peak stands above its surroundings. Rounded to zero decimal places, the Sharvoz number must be 699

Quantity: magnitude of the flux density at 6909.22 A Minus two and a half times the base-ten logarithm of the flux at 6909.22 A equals -2.81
